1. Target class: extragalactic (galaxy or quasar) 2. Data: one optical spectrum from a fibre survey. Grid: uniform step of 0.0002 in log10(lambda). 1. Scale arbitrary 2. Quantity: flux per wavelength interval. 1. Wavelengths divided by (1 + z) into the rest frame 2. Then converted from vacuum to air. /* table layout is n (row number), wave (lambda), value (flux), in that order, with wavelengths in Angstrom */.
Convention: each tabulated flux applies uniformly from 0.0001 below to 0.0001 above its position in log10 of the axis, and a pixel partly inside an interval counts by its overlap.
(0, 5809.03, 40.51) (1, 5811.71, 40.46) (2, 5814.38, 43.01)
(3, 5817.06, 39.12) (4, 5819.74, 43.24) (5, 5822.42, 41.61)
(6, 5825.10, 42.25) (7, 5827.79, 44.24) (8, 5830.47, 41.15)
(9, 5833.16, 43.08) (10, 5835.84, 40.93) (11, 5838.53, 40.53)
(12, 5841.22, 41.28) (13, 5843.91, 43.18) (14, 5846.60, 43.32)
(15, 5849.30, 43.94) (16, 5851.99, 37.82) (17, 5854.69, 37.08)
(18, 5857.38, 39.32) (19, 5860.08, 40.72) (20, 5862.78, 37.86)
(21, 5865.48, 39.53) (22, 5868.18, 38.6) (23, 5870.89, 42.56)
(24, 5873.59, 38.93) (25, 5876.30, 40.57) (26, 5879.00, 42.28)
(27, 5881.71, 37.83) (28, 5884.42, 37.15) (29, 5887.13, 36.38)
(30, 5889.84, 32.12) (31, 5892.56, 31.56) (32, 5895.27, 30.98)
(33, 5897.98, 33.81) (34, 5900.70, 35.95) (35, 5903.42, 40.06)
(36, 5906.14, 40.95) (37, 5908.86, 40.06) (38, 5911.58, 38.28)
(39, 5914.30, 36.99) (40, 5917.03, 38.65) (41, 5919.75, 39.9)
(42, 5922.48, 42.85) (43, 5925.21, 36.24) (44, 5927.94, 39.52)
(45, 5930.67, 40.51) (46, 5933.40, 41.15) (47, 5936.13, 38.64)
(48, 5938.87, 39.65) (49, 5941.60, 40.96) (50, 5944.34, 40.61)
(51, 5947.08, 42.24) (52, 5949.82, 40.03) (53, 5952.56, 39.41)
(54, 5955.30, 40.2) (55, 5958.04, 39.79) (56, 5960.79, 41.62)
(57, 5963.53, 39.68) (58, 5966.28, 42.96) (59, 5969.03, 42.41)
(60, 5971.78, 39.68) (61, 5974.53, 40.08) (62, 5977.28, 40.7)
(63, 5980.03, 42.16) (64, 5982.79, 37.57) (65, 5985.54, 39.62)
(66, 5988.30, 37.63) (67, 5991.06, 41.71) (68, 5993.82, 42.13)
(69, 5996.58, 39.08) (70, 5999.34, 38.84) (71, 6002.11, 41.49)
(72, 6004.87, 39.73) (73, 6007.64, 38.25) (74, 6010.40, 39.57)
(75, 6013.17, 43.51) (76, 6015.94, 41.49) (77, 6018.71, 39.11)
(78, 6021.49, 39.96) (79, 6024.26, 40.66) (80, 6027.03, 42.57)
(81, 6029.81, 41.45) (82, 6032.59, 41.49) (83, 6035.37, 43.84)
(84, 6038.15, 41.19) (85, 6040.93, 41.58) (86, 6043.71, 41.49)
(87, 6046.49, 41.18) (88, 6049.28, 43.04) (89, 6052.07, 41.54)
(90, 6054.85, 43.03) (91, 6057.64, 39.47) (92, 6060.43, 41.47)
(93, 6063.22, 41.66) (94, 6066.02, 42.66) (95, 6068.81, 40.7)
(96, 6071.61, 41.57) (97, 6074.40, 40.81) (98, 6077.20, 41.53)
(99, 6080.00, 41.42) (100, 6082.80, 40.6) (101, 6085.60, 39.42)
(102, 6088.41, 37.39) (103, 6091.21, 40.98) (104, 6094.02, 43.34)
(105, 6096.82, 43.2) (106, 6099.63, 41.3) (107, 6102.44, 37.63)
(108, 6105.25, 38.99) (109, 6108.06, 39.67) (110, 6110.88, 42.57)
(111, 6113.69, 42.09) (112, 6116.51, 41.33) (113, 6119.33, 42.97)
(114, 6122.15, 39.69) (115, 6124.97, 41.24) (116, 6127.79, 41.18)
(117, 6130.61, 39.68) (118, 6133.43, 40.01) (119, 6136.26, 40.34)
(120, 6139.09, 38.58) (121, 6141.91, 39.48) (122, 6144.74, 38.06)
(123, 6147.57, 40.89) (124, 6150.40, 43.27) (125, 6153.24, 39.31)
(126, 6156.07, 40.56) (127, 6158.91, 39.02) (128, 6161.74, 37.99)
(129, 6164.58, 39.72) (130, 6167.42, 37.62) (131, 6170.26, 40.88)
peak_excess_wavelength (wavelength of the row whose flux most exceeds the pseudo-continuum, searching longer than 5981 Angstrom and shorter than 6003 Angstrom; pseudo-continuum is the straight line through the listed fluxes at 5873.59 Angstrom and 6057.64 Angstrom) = 5993.82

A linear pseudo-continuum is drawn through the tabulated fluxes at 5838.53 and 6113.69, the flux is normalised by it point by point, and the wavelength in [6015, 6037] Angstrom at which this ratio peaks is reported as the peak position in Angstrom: 6035.37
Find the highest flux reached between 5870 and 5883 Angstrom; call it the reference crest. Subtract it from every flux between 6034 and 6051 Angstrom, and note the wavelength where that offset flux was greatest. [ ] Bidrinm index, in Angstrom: 6035.37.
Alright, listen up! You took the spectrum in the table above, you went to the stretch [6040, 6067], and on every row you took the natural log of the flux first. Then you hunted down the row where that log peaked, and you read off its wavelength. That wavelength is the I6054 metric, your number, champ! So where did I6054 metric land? 6049.28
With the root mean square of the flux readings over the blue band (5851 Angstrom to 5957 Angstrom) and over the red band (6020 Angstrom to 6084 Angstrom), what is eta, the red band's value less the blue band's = 2.8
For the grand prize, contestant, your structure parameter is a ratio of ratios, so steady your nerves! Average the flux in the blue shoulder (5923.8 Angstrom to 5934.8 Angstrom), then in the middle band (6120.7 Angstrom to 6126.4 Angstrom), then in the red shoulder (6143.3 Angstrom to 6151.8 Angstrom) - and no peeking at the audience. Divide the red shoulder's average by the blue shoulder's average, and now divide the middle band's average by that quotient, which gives 39.1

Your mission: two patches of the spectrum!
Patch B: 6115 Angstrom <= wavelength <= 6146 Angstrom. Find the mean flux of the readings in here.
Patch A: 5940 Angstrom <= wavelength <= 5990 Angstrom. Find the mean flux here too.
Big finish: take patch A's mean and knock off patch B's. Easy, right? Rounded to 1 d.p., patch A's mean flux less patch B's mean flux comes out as 0.2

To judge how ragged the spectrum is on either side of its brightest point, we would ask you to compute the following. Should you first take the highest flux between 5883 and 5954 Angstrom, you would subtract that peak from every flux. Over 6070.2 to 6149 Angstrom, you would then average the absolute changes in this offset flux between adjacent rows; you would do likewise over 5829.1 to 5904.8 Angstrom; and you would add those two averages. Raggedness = 3.49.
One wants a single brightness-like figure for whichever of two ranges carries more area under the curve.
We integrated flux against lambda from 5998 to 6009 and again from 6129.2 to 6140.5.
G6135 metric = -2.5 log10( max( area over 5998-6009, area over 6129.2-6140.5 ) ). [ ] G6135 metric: -6.63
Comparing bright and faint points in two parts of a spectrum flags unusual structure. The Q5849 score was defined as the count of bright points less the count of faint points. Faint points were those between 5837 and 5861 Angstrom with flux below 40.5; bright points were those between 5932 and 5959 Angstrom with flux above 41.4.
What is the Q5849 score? -2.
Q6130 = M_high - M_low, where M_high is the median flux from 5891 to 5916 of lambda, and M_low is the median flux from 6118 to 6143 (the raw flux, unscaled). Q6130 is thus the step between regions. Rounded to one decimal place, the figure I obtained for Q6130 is -3.0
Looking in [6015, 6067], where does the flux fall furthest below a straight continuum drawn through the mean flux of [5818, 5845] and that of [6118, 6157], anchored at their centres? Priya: 6018.71 Angstrom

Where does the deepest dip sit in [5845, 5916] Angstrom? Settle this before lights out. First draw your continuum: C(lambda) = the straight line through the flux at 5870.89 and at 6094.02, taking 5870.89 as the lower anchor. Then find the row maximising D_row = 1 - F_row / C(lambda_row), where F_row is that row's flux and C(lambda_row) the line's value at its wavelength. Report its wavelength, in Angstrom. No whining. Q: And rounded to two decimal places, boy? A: 5895.27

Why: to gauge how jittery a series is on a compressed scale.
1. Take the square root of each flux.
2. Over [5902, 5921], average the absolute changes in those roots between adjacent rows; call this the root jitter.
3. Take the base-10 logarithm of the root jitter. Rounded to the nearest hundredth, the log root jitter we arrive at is -0.98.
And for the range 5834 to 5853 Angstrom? -0.89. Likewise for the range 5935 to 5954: -1.03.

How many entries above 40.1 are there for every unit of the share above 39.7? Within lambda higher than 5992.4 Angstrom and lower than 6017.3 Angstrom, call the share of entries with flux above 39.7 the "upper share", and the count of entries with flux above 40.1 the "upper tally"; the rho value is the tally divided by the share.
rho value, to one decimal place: 7.2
